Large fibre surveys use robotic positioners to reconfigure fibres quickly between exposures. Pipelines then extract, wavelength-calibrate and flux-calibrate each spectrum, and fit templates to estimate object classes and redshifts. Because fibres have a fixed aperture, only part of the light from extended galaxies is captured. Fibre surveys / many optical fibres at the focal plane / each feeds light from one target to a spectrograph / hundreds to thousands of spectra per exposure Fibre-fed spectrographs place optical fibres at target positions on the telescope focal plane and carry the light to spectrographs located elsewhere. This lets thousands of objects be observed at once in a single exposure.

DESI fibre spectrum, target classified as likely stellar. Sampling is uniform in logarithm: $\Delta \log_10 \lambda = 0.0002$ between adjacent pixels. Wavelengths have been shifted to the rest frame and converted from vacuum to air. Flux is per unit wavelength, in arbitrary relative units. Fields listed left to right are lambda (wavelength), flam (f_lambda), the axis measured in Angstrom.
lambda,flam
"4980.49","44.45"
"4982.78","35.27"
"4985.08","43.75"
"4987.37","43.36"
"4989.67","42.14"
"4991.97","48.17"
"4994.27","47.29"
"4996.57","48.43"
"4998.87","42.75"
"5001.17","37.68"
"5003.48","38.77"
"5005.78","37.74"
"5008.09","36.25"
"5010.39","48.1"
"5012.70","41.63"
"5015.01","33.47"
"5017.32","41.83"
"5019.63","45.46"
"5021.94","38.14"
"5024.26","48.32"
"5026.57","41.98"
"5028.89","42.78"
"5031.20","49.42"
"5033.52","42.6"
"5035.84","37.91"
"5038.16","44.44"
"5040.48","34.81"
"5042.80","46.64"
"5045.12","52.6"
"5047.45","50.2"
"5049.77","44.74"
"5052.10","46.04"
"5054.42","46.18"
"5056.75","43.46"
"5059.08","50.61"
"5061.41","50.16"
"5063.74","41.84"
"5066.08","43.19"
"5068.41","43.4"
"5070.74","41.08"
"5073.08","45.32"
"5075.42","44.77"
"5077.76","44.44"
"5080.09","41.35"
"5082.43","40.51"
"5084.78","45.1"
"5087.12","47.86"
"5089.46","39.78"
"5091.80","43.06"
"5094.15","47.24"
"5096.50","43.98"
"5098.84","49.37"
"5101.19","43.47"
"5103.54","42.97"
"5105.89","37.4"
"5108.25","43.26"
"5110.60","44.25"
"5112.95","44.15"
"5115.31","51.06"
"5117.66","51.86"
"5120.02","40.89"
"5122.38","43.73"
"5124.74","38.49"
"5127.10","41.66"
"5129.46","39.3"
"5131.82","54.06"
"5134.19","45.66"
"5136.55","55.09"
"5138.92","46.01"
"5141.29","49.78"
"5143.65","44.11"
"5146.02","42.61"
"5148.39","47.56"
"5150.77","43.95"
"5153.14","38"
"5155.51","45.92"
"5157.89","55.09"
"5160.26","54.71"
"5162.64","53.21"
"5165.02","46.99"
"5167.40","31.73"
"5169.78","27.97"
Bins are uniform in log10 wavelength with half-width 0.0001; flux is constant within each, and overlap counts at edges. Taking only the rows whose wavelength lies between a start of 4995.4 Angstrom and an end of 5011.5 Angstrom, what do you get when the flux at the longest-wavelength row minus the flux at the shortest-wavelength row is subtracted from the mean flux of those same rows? 41.7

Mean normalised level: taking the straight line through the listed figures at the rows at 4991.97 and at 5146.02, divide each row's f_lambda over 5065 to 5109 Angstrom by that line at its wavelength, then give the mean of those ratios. 0.974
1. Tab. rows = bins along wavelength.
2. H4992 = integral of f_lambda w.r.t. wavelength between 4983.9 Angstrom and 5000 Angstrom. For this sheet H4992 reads 726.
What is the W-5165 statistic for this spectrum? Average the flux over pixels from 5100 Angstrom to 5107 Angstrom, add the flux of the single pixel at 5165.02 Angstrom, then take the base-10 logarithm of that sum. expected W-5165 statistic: 1.946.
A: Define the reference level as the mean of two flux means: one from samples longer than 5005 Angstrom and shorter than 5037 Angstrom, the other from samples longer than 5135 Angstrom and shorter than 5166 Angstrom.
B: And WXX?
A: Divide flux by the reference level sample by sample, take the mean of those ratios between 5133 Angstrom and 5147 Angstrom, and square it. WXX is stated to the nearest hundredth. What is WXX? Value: 1.11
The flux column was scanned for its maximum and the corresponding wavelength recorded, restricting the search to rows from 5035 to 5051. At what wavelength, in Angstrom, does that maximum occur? 5045.12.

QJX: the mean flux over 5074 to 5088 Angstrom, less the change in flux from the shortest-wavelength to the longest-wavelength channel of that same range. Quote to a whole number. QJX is 41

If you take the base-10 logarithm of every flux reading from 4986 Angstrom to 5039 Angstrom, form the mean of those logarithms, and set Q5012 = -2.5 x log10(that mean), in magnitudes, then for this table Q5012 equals -0.528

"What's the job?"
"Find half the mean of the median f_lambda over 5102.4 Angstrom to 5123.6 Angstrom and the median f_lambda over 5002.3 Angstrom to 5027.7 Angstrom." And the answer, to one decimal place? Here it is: 21.3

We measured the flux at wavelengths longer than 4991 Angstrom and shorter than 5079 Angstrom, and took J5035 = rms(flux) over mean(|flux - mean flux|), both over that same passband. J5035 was 11.9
